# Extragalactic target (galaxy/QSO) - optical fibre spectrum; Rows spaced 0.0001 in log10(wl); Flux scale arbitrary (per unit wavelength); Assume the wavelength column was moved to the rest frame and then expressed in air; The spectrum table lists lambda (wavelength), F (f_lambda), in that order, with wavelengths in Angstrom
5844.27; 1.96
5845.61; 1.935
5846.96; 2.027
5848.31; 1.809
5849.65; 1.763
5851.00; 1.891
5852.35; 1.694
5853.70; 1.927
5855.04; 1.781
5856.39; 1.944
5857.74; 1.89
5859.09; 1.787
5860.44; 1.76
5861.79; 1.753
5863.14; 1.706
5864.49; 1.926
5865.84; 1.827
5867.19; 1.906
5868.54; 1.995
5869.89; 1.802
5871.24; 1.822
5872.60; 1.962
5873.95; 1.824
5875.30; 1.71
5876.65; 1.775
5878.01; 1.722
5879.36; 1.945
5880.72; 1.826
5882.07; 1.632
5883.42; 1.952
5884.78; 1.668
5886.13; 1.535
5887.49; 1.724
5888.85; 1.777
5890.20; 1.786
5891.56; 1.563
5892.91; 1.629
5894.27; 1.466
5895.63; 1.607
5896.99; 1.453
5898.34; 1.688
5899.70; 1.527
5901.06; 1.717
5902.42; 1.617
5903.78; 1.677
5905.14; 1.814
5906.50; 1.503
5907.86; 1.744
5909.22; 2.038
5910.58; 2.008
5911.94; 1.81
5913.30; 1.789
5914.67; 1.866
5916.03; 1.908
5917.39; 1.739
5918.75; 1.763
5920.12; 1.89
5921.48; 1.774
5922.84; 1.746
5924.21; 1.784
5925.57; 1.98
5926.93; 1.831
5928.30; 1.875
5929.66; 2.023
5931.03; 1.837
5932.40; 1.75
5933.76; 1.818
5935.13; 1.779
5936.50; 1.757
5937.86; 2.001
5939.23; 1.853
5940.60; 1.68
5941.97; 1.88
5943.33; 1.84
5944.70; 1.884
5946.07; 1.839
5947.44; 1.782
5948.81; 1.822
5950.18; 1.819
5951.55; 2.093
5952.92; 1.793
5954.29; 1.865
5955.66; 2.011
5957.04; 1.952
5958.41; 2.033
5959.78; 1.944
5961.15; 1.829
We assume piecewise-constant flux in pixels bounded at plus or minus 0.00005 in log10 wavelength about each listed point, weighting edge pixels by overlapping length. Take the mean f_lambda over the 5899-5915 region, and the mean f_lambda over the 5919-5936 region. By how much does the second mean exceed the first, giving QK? 0.081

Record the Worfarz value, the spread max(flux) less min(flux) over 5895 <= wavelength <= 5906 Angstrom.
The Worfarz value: 0.36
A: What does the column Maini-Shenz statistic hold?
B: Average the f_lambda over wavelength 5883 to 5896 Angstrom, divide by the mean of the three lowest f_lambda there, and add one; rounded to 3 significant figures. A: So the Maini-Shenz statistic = 2.10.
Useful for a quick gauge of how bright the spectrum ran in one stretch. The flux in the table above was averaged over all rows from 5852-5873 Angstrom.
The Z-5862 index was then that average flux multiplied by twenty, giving 36.9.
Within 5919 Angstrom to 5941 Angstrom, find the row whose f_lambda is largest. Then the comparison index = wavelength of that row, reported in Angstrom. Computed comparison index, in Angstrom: 5929.66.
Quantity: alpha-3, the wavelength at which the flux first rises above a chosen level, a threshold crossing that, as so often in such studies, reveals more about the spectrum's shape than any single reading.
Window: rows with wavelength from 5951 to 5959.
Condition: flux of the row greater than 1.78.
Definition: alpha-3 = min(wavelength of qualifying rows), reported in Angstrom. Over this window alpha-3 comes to 5951.55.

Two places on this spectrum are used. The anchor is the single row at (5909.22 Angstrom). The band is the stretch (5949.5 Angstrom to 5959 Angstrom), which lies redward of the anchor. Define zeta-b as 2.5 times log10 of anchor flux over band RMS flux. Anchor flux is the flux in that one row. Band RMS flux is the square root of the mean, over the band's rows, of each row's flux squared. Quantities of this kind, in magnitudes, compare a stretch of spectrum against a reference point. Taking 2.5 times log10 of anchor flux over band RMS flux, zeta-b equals 0.053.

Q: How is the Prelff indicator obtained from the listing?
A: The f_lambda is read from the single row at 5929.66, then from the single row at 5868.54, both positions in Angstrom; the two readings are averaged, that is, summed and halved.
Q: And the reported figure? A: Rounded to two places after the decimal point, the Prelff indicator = 2.01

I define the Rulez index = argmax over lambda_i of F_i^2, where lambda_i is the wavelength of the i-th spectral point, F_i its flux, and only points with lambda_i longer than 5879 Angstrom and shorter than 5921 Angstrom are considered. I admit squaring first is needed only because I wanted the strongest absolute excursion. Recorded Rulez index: 5909.22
